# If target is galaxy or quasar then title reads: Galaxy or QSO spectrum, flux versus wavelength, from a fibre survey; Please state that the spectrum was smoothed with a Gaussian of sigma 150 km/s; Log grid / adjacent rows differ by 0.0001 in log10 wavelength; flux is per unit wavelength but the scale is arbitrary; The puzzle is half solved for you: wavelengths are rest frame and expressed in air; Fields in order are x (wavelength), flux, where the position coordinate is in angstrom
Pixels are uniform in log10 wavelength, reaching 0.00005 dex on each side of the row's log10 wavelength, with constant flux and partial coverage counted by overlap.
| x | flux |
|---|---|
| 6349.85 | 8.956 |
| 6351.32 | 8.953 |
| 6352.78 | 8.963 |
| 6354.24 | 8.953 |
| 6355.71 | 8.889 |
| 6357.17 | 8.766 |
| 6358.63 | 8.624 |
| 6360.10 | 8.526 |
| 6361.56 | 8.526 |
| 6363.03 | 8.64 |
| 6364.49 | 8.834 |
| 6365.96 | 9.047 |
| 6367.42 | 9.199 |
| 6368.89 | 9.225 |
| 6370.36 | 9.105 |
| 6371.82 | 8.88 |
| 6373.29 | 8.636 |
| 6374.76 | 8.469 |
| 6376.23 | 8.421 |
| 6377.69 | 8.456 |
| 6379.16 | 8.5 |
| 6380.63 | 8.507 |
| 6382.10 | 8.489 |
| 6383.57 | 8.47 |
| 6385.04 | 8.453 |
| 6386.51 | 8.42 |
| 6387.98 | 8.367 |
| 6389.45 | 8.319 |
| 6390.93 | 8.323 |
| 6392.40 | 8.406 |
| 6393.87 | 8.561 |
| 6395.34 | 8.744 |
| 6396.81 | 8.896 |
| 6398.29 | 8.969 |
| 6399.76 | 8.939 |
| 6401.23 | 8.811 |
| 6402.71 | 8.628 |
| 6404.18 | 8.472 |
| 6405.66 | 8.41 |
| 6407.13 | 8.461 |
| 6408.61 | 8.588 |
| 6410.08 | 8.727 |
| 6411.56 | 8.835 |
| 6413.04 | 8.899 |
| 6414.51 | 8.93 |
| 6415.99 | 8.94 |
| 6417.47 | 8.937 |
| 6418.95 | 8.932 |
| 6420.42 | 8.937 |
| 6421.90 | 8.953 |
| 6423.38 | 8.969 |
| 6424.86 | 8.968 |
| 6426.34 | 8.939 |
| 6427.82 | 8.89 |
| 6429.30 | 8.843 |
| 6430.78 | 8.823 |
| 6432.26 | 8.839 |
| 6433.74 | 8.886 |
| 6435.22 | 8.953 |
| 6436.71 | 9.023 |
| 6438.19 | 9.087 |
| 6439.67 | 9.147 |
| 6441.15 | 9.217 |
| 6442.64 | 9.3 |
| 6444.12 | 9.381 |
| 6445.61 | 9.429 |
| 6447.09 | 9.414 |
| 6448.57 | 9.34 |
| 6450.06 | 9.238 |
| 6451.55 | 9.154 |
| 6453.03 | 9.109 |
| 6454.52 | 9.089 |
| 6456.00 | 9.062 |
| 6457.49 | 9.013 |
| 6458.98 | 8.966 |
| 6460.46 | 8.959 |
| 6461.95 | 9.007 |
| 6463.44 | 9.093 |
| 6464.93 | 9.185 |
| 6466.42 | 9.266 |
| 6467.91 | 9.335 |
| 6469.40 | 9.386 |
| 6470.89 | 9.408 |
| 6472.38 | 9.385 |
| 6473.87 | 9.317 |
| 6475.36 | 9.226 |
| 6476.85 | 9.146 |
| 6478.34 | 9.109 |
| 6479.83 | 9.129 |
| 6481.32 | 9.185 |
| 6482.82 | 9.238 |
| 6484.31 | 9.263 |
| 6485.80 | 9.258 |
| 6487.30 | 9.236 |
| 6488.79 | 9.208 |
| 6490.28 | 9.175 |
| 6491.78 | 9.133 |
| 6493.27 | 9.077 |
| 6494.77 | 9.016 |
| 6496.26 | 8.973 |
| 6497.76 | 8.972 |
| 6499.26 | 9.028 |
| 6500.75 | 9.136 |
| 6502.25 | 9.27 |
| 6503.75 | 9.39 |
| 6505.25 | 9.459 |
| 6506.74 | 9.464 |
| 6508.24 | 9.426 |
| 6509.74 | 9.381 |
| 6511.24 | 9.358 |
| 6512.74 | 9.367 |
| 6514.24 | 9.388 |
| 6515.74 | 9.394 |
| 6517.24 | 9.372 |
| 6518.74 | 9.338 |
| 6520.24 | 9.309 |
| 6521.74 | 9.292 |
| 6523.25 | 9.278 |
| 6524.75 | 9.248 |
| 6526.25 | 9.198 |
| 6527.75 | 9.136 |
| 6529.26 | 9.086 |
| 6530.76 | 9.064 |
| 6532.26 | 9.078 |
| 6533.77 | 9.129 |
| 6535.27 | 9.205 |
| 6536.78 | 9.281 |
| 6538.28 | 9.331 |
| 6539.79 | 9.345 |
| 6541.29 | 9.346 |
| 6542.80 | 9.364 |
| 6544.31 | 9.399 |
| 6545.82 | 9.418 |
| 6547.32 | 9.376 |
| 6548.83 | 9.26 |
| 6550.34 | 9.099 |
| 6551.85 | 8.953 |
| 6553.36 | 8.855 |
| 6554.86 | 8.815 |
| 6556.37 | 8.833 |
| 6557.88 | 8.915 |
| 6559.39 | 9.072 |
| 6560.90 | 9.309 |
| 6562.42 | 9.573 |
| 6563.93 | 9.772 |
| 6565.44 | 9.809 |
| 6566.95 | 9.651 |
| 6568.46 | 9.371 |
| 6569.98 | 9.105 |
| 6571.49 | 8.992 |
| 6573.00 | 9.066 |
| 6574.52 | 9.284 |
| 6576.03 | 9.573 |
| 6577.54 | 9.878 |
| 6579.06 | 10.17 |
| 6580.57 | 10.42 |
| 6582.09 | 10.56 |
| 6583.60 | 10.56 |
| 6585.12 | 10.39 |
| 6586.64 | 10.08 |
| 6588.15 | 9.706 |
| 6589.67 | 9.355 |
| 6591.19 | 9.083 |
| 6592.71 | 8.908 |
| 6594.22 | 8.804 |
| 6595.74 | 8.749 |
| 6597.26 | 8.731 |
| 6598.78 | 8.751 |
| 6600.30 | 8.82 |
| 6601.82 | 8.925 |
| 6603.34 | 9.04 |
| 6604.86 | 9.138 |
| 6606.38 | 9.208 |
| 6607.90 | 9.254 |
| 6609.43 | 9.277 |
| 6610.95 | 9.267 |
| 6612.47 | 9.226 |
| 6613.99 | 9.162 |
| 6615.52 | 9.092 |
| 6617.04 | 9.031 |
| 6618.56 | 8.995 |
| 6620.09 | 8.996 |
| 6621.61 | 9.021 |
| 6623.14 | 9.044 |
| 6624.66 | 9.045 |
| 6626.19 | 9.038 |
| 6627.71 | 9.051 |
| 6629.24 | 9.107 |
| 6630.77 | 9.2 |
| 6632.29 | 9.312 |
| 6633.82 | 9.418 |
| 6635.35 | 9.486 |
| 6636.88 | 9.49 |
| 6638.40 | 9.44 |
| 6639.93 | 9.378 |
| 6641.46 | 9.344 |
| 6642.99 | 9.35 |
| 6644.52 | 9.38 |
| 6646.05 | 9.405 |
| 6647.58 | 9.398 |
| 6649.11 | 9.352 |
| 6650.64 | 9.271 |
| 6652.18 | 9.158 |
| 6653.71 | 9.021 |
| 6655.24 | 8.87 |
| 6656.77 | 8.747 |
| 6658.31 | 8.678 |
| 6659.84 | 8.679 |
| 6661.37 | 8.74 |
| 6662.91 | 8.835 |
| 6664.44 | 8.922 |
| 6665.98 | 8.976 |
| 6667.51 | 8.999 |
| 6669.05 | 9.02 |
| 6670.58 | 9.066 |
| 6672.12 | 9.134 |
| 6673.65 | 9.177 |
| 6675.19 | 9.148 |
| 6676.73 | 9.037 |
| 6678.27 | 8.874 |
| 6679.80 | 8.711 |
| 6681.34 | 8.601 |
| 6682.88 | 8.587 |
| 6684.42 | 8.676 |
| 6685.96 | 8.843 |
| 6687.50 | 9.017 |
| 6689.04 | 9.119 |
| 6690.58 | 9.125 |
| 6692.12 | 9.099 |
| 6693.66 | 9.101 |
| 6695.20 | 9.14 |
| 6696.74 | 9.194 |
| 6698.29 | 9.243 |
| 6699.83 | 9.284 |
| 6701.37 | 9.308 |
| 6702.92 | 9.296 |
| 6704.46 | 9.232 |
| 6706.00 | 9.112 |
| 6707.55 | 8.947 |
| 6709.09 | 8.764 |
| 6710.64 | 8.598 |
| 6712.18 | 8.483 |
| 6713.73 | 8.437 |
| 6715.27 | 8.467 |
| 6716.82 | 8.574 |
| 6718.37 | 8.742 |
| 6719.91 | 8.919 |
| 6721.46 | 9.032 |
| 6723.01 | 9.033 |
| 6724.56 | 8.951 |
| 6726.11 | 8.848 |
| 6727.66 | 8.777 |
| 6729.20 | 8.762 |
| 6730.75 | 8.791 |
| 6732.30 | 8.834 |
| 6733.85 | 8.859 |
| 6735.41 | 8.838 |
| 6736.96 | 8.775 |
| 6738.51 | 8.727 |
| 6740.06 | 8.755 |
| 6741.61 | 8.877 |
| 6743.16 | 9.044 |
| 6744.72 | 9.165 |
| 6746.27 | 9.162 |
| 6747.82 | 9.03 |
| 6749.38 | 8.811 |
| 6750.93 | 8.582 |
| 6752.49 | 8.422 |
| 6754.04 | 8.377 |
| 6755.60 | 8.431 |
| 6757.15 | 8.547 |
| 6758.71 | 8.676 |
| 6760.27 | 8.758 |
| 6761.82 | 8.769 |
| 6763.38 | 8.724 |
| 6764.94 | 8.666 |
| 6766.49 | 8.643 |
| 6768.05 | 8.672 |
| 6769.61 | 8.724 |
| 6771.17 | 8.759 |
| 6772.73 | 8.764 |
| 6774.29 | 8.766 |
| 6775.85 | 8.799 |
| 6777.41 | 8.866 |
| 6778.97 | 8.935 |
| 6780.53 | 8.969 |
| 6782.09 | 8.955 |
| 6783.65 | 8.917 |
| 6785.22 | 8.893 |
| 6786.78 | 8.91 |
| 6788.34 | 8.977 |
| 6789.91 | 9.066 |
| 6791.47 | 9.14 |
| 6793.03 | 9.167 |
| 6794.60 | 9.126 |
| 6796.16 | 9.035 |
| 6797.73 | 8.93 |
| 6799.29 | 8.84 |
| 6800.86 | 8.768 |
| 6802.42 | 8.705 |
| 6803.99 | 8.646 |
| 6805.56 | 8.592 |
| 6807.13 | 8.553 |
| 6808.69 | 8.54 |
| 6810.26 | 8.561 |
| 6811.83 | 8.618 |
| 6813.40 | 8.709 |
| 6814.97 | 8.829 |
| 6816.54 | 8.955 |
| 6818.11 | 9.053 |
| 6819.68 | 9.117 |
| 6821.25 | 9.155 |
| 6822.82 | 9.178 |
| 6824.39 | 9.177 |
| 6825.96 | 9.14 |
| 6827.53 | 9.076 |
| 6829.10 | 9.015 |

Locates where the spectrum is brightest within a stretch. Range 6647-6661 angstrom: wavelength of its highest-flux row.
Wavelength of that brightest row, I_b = 6647.58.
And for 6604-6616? 6609.43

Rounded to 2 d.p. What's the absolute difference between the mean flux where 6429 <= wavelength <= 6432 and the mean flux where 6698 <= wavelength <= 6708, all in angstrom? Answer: 0.37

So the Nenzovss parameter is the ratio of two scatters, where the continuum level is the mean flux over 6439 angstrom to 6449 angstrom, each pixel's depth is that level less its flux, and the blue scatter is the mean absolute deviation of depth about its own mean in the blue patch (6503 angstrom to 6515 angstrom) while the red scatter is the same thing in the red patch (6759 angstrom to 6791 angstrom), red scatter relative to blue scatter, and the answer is 3.1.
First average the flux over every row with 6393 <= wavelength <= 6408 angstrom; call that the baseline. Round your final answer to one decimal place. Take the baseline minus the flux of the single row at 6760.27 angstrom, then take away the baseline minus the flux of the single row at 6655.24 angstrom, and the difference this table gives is 0.1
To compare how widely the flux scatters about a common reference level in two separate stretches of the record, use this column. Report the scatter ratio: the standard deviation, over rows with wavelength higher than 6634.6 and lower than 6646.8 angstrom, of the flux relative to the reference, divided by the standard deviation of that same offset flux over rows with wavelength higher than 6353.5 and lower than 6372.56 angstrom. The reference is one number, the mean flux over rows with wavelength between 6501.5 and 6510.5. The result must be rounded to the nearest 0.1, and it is 0.2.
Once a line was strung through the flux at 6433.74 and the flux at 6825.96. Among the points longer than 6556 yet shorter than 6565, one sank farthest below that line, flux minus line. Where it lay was 6556.37 angstrom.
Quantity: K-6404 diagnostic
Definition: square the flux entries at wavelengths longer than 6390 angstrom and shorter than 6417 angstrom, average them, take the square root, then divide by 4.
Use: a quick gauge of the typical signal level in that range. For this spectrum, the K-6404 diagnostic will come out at 2.17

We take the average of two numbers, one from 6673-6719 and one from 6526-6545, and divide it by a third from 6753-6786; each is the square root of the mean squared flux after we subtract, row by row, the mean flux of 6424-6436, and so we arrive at 1.5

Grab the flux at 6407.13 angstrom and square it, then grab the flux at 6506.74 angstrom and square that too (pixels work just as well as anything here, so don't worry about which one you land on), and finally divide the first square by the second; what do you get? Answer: 0.80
